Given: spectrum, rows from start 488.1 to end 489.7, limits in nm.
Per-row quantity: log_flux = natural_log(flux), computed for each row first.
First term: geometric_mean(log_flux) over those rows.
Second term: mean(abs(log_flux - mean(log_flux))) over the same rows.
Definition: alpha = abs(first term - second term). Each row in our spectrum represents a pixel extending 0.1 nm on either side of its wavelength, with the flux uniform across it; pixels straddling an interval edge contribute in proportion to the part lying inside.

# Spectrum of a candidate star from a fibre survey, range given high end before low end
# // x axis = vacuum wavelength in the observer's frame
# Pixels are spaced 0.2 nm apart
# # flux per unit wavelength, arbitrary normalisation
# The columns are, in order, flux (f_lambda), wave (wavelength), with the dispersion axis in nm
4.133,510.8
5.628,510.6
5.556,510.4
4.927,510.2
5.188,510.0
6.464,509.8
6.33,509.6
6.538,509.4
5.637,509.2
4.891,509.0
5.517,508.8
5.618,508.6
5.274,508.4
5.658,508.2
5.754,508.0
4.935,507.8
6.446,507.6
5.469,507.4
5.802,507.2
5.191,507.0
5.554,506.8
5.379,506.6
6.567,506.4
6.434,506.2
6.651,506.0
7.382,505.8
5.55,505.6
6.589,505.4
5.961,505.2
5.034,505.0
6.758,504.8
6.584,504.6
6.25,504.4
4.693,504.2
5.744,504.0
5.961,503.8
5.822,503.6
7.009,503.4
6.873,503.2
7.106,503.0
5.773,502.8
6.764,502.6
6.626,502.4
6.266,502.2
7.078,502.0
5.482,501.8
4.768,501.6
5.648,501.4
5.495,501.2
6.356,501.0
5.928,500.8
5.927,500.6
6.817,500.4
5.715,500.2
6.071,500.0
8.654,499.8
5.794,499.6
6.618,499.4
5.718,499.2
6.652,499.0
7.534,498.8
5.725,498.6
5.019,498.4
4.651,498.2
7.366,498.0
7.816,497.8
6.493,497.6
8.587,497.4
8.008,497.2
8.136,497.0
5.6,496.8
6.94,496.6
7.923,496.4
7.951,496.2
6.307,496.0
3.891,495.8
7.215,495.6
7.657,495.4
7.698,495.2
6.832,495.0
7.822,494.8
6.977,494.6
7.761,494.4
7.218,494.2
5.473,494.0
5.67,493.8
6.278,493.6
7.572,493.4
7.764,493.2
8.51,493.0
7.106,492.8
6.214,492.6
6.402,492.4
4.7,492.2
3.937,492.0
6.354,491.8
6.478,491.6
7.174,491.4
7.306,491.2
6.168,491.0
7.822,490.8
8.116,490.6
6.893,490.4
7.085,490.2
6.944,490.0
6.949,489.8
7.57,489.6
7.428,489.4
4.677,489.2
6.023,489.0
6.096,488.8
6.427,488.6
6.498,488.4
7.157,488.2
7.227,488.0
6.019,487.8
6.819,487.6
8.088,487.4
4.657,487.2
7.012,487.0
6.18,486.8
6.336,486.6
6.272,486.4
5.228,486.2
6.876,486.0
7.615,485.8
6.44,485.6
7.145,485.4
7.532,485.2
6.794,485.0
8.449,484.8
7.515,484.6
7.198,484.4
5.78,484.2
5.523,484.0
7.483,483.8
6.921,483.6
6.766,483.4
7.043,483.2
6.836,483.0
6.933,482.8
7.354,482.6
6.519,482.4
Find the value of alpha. 1.75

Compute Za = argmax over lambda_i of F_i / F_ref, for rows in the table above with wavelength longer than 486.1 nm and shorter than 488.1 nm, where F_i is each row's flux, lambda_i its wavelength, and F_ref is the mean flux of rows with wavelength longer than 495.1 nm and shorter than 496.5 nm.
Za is 487.4 nm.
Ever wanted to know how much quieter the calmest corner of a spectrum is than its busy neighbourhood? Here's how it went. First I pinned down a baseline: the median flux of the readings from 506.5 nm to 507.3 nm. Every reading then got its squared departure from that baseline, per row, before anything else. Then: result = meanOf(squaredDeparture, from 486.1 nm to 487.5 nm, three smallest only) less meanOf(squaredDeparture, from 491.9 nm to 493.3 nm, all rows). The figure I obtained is -2.7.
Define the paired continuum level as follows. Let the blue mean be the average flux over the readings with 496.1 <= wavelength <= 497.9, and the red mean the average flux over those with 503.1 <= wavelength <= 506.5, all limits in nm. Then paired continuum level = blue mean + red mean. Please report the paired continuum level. 13.7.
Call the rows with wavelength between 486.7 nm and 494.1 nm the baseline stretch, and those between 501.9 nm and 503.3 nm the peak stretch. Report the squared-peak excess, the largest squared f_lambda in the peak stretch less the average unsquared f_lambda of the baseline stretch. 44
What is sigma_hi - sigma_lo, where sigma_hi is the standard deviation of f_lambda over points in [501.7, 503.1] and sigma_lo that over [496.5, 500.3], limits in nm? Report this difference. -0.6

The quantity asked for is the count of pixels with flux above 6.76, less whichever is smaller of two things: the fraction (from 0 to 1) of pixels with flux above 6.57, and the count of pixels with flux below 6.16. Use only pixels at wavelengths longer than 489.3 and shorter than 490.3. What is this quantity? 5.0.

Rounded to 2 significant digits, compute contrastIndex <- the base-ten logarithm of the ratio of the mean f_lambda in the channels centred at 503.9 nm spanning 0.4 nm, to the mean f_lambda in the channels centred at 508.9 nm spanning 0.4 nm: 0.051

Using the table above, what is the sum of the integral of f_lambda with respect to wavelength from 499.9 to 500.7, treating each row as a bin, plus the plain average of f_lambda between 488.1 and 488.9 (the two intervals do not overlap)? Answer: 11.5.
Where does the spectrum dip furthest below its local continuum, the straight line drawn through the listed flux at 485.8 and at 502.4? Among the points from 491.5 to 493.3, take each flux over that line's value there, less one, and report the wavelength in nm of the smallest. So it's 492.0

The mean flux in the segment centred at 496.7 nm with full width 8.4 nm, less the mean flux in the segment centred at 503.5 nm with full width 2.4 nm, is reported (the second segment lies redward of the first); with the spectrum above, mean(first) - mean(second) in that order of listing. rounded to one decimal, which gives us 0.5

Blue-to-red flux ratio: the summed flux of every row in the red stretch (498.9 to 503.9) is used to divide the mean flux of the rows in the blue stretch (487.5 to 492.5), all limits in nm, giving 0.0419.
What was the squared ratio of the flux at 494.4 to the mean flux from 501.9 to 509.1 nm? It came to 1.66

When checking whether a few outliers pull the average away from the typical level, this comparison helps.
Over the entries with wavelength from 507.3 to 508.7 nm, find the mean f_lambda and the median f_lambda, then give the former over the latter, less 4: -3.004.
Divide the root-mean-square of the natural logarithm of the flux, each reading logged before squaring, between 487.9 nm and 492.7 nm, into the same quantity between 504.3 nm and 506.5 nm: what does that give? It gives 0.98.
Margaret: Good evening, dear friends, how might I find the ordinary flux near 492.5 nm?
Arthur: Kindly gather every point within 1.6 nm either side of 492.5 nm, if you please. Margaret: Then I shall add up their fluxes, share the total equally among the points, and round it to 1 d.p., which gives 6.4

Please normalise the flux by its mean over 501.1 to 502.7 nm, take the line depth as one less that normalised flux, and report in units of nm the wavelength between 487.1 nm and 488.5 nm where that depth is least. 487.4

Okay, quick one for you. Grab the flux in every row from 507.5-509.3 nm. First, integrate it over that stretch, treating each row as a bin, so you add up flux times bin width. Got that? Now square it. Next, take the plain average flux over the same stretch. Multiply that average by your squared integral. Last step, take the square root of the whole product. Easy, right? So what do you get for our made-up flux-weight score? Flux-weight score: 23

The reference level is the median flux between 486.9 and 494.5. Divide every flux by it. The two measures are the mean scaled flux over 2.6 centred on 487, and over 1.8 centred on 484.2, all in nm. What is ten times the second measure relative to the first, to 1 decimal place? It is 10.5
